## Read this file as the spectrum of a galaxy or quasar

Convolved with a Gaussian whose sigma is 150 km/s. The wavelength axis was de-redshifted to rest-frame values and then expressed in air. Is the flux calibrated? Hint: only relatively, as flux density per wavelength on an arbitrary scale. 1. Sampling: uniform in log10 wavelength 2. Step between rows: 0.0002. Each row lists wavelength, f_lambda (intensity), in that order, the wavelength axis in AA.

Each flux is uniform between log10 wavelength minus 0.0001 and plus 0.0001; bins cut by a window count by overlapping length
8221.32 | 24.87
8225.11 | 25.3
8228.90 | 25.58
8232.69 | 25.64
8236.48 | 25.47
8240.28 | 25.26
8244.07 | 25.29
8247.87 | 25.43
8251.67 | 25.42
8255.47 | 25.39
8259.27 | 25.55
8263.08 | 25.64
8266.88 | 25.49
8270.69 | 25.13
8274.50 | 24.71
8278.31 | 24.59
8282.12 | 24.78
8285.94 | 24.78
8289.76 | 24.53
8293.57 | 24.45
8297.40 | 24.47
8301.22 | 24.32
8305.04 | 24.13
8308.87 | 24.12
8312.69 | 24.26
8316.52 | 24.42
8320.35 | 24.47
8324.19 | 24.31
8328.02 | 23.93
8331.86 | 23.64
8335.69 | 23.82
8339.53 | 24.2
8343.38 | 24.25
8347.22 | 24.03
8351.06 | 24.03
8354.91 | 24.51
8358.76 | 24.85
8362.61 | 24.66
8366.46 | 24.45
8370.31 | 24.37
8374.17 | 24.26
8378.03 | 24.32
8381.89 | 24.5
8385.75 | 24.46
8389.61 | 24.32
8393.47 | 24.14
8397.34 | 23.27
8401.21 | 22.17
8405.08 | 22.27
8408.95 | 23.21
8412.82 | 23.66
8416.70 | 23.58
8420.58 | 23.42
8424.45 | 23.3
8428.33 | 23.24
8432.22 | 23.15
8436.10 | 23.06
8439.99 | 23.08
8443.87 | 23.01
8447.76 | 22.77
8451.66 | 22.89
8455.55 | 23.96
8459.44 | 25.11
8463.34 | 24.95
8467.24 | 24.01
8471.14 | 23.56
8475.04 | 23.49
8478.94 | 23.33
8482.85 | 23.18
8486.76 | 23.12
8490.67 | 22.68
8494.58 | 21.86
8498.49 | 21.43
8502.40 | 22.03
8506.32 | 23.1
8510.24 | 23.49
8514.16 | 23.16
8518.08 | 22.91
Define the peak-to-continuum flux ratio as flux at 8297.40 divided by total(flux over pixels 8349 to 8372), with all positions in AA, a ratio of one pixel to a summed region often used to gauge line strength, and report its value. 0.17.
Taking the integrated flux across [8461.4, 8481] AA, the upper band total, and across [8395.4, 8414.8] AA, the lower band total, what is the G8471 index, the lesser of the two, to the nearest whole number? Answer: 444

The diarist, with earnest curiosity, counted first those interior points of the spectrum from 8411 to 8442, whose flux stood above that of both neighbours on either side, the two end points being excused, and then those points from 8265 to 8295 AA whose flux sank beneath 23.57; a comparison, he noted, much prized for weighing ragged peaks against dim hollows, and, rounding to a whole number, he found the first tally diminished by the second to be 0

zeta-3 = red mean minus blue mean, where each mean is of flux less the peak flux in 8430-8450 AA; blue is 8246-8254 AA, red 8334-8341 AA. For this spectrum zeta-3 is -1.42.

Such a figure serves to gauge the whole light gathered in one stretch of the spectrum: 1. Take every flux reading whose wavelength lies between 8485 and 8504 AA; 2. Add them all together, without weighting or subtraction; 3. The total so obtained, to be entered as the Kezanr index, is 111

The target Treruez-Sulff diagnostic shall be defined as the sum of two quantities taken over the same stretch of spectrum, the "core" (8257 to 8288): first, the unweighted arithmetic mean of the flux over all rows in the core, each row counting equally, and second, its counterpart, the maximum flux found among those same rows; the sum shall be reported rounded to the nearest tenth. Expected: 50.7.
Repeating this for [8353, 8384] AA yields 49.3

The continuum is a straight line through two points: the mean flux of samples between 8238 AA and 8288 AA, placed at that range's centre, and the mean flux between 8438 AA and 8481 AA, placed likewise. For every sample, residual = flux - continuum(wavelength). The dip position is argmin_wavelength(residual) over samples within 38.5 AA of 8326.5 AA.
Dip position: 8331.86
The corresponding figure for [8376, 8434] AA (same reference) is 8401.21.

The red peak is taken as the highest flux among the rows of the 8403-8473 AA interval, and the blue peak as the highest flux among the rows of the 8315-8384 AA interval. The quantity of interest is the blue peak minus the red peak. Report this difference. -0.26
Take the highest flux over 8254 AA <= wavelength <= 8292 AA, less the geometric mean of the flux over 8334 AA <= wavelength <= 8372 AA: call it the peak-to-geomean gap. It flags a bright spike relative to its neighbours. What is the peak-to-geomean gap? 1.32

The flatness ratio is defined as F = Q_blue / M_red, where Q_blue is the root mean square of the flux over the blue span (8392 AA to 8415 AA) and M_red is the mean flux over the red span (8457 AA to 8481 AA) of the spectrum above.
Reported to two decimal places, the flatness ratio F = 0.96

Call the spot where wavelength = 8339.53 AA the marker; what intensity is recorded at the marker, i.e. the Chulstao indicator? 24.2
